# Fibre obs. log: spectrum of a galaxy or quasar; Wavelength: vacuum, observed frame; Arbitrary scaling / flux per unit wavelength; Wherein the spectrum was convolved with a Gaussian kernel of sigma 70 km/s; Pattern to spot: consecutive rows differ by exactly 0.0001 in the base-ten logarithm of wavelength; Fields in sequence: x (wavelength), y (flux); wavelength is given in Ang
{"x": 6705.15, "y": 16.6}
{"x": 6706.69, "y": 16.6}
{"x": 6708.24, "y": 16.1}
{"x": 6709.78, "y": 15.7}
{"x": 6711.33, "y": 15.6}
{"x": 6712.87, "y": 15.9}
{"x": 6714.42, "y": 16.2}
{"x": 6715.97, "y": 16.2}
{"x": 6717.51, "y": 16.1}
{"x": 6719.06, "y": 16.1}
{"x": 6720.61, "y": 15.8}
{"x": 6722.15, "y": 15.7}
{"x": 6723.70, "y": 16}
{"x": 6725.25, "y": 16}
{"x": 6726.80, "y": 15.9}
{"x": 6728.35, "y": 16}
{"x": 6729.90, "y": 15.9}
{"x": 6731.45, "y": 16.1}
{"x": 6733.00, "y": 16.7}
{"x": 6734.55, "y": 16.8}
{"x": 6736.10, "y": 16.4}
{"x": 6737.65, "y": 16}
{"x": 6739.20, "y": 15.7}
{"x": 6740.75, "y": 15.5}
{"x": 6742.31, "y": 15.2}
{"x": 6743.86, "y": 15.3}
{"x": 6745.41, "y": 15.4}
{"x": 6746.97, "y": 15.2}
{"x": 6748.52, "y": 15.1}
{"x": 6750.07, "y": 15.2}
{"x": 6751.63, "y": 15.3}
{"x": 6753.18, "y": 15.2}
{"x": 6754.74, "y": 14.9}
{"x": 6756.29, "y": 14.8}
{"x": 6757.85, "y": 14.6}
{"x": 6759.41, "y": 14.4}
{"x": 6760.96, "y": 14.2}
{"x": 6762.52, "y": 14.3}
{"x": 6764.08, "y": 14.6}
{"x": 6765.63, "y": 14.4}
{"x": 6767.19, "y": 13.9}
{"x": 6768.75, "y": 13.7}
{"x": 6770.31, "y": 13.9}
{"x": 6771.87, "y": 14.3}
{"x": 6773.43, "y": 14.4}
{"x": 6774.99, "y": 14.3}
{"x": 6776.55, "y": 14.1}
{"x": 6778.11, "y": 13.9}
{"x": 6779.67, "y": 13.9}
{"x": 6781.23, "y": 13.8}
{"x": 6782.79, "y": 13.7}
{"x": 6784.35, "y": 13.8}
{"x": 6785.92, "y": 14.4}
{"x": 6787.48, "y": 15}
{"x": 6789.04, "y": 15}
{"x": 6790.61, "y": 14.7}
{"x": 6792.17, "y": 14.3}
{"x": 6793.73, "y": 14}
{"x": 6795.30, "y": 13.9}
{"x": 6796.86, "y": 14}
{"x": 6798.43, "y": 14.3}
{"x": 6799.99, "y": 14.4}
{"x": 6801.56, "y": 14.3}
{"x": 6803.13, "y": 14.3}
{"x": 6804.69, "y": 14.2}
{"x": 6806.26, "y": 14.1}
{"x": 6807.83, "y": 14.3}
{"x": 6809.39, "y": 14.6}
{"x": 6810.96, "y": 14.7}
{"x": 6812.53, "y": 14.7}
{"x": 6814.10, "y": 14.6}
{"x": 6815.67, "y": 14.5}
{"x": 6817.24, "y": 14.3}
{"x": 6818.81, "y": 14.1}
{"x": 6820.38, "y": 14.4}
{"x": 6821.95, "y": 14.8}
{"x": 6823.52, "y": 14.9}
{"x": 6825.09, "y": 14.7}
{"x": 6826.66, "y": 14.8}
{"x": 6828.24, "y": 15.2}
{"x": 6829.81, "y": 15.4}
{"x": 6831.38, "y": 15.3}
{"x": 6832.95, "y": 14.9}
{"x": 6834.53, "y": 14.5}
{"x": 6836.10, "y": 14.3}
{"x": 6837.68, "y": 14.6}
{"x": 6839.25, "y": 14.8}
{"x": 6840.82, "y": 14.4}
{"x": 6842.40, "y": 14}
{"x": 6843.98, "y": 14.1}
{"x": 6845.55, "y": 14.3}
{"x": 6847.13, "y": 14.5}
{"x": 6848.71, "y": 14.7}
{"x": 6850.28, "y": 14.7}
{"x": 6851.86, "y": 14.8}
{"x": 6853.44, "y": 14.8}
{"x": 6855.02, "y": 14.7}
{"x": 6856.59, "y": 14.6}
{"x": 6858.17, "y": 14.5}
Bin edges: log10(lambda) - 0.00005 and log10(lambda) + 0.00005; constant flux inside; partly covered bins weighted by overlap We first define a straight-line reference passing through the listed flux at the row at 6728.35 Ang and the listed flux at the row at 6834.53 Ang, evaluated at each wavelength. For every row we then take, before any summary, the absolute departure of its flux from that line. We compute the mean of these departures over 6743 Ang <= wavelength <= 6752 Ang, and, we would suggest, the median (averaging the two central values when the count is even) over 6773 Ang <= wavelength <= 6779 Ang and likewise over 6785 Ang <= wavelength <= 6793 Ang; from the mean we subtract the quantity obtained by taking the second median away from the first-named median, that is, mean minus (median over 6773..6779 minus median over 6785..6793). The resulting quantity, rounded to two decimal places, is -0.23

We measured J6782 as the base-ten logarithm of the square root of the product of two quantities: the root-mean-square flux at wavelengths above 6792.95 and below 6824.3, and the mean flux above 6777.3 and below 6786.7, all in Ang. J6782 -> 1.15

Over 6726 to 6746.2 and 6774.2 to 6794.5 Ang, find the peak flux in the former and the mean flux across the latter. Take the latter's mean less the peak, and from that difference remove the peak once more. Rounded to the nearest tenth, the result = -19.4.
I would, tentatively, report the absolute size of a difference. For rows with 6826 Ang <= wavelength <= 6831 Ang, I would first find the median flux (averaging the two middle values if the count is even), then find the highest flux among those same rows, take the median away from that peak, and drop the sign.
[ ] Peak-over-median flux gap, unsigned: 0.20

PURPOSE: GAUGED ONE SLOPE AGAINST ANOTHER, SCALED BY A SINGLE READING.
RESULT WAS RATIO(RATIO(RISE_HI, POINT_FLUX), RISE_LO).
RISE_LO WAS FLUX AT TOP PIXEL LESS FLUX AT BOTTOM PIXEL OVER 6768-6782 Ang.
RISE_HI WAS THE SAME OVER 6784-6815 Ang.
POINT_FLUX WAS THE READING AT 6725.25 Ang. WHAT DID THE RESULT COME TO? 0.50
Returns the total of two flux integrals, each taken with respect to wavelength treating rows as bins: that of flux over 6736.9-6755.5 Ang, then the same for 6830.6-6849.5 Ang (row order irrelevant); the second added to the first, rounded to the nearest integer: 560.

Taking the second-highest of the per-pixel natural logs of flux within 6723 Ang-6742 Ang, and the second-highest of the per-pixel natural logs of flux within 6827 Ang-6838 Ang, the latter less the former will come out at -0.088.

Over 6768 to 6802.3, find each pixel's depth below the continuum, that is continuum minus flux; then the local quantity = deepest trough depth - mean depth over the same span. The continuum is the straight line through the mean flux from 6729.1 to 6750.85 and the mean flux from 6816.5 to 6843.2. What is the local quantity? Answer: 0.7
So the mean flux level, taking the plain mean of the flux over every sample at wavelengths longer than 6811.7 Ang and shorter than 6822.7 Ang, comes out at 14.5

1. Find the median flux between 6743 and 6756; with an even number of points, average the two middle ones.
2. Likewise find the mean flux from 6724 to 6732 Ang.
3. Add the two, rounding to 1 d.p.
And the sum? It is 31.2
